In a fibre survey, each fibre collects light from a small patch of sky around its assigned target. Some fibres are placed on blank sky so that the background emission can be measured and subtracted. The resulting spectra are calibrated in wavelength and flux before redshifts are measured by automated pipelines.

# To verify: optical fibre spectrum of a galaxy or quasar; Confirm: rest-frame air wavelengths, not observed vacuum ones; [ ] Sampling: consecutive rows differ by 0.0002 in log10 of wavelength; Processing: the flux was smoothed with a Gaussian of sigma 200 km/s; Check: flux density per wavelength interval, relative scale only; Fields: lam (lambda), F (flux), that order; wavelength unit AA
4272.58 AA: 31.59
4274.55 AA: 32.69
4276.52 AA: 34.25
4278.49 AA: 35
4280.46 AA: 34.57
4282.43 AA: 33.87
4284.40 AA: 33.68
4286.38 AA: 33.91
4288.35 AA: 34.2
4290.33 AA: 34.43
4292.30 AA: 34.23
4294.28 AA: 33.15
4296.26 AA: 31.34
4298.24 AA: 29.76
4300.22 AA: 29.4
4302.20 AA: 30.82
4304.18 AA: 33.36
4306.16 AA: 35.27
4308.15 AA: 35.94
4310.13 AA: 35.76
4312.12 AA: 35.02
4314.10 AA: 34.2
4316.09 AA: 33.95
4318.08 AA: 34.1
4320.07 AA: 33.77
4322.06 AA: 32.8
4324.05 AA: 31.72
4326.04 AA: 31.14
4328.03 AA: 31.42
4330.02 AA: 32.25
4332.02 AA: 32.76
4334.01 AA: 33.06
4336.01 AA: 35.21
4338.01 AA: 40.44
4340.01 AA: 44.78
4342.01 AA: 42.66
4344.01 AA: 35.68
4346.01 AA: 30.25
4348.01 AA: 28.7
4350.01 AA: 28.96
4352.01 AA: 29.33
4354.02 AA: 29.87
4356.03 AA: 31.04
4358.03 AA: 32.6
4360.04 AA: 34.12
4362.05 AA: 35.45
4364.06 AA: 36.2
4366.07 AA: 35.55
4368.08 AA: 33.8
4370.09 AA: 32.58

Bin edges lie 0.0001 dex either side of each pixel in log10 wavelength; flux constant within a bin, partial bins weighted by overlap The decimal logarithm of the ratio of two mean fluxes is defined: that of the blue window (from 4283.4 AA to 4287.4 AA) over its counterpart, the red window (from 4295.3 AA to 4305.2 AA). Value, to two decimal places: 0.04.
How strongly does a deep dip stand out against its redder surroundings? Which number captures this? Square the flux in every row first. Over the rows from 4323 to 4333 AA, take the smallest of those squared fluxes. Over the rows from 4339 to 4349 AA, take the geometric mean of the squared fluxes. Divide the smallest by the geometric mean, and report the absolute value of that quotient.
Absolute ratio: 0.75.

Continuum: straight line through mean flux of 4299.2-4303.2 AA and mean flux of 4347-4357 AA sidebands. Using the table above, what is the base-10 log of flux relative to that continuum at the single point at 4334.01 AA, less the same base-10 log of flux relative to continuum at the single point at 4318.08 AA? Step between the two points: -0.011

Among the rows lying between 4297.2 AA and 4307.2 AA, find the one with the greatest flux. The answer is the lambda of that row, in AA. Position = 4306.16 AA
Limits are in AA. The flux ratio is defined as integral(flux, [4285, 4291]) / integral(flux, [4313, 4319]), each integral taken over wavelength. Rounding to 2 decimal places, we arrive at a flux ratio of 1.00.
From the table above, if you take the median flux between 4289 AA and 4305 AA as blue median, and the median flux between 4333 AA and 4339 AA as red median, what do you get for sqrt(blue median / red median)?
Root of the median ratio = 0.96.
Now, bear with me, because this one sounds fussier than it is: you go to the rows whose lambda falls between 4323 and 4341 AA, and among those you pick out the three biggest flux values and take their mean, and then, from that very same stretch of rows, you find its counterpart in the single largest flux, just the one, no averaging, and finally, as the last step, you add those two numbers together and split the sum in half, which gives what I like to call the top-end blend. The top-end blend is 42.5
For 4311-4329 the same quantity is 34.7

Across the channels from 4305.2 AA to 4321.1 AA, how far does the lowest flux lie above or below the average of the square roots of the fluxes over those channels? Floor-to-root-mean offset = 28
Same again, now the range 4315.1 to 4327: 25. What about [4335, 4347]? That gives 24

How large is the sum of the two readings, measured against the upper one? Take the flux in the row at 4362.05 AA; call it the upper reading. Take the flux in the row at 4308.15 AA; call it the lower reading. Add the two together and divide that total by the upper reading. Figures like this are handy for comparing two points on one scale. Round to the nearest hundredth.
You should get 2.01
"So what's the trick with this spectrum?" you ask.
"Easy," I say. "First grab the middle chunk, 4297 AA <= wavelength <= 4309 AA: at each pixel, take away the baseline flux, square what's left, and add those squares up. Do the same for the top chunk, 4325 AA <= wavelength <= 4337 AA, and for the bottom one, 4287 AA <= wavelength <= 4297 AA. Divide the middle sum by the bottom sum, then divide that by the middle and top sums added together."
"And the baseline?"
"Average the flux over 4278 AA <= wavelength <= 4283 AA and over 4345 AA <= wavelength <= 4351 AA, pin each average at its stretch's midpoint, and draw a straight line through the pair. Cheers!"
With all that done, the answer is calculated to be 0.11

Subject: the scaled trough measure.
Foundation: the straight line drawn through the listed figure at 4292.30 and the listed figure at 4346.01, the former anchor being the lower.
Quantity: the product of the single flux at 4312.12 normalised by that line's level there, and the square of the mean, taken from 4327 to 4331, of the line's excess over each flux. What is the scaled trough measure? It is 0.11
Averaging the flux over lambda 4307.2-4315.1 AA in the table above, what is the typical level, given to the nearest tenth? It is 35.2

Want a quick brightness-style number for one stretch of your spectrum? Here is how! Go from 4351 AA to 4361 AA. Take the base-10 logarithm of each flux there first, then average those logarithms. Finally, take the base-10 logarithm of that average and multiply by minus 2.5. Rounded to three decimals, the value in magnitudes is -0.437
